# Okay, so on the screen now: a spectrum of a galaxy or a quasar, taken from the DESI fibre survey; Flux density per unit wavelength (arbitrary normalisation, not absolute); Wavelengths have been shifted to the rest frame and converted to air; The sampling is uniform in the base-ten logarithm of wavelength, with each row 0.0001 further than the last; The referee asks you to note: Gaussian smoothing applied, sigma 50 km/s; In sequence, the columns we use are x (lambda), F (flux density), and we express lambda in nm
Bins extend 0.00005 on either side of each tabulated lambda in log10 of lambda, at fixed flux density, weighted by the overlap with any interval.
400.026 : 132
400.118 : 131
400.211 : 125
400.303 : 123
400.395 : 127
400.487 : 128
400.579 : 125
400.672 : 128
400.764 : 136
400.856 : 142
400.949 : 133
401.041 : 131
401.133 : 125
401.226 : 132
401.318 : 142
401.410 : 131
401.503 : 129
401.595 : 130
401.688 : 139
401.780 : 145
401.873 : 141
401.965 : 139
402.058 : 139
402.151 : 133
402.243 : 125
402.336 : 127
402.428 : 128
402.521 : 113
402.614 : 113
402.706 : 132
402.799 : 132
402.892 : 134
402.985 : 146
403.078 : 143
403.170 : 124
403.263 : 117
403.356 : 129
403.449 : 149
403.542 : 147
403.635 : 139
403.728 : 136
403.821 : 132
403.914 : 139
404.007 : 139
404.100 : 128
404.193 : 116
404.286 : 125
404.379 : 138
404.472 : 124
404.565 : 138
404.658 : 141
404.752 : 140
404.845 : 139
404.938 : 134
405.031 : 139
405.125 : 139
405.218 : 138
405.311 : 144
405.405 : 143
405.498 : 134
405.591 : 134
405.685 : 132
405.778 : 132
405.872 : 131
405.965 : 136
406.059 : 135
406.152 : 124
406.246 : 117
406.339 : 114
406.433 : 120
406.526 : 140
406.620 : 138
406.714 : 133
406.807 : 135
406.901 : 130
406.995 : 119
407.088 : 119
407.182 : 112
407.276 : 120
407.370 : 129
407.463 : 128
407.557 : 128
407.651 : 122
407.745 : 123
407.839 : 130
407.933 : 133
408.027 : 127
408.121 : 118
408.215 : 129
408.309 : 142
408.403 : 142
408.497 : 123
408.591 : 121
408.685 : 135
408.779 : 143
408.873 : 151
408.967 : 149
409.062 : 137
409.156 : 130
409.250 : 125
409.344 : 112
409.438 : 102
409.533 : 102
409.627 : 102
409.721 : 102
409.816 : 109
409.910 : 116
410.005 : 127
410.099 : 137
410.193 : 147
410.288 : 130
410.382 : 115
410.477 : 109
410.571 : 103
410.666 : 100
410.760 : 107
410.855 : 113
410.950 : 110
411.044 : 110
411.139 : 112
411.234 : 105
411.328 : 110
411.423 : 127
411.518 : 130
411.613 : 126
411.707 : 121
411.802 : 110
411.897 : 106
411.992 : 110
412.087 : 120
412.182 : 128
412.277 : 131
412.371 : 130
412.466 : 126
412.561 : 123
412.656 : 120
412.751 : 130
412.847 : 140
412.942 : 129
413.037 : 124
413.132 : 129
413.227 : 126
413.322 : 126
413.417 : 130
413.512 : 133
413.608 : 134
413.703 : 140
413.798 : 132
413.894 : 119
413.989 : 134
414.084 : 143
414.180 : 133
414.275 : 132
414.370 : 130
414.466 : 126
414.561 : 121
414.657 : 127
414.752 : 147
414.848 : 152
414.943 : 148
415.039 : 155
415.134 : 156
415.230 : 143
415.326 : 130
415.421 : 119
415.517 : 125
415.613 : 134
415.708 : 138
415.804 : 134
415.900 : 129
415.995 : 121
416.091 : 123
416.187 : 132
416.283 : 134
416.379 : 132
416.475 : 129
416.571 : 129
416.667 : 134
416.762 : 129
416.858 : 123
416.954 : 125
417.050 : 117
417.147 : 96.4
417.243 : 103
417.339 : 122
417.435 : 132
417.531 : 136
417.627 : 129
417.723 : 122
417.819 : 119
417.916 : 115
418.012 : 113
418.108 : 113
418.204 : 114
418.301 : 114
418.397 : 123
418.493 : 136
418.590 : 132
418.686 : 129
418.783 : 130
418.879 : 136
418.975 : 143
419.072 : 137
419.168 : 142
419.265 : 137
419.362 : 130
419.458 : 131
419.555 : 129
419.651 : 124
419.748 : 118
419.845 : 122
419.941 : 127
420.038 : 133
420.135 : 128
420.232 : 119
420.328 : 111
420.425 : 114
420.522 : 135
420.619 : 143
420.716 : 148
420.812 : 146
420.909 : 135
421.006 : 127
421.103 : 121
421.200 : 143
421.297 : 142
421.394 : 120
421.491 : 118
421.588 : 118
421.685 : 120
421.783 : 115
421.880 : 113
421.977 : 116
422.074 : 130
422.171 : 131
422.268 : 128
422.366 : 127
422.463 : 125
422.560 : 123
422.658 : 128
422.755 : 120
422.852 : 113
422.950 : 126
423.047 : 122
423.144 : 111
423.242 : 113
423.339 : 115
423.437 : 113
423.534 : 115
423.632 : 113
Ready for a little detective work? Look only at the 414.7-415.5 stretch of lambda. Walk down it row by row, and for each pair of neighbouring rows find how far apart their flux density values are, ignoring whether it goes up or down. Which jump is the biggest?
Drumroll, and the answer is 13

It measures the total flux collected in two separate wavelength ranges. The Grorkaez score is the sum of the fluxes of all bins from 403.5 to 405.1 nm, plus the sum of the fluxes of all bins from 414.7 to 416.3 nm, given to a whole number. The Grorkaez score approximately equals 4614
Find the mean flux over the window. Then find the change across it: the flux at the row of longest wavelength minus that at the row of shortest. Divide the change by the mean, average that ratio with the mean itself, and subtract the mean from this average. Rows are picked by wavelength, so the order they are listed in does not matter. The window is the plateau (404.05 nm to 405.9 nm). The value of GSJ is -67.2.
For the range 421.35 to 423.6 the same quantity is -60.0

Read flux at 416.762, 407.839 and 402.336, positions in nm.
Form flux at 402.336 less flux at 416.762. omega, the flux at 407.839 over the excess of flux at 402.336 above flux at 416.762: -65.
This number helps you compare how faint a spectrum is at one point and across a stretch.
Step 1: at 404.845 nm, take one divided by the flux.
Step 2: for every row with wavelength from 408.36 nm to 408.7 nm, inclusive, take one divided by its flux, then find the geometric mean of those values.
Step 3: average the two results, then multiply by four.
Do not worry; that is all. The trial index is 0.0298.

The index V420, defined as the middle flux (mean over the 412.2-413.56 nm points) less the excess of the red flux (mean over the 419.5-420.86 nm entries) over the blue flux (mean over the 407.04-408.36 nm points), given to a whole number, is 126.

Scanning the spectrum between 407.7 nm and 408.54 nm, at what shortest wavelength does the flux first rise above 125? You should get 407.839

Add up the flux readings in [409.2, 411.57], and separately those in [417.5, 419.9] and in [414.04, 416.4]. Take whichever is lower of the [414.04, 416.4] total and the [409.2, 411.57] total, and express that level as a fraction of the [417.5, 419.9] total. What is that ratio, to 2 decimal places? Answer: 0.90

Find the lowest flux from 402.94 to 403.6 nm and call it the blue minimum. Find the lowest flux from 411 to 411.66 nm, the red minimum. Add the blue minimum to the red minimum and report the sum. 222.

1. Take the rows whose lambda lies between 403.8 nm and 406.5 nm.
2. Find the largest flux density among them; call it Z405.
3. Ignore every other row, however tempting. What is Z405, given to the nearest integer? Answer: 144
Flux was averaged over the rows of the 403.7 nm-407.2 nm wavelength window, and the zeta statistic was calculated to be 132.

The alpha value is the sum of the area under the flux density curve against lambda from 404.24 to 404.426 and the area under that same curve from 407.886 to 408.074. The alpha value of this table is 48.9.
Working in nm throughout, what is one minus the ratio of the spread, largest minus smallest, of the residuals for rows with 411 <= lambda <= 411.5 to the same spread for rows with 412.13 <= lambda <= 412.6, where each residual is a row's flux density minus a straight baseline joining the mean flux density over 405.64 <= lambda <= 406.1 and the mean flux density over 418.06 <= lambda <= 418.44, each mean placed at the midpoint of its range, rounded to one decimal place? -1.9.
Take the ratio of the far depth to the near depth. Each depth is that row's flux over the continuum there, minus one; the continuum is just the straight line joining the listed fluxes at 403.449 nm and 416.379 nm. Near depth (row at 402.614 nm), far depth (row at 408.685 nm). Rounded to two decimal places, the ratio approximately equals 0.20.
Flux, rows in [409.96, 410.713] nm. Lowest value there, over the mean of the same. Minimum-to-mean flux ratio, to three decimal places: 0.826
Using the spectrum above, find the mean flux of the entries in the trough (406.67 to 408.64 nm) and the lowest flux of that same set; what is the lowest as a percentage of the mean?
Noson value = 88.3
